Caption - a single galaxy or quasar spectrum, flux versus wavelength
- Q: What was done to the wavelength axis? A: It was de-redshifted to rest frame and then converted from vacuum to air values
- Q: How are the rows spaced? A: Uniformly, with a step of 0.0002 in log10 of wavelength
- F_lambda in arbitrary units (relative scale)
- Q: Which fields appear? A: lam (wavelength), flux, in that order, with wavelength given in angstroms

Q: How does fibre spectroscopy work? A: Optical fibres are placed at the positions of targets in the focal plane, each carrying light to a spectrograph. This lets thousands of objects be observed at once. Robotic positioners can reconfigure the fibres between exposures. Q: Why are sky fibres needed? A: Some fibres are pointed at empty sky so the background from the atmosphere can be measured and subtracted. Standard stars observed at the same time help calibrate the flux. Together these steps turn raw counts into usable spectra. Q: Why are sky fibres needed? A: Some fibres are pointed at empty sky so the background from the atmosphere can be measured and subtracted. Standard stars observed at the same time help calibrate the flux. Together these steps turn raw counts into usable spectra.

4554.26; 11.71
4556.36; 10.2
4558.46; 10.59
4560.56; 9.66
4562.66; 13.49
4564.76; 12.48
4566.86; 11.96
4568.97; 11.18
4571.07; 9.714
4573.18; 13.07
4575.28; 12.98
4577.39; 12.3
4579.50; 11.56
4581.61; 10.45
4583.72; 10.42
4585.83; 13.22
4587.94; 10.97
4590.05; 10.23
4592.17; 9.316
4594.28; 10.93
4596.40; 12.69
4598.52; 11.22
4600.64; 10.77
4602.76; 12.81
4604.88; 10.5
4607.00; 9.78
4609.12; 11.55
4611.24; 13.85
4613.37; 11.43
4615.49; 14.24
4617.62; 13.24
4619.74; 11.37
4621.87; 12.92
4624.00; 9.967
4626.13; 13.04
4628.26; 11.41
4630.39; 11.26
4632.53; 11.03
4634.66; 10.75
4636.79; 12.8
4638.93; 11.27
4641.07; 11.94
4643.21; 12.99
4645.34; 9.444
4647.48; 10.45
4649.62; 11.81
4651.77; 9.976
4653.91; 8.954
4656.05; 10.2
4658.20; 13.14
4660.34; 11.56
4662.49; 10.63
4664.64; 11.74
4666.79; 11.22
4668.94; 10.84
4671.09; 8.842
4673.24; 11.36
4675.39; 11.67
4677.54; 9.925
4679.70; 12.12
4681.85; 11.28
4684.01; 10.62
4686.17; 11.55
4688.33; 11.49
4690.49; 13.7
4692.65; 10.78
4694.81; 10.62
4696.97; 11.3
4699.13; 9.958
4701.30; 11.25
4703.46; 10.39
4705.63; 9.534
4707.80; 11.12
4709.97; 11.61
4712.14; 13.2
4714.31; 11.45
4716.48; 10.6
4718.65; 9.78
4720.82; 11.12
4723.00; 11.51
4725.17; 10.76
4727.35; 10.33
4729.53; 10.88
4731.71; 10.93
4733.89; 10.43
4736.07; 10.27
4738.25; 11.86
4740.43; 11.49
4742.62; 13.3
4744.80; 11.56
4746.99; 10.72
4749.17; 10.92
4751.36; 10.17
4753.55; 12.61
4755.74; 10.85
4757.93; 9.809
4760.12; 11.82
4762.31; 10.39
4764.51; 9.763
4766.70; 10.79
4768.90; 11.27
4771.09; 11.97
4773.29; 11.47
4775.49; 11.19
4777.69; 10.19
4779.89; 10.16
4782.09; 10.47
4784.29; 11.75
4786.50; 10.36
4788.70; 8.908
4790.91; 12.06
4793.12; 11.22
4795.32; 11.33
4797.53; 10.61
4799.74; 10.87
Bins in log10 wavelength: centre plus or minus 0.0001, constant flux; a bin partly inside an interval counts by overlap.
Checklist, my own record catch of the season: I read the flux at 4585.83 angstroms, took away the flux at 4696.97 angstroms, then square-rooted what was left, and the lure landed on 1.39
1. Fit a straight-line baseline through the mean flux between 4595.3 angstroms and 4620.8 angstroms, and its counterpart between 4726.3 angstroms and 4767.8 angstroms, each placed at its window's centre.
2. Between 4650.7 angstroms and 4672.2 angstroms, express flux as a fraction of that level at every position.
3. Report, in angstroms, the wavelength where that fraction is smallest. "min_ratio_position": 4671.09 angstroms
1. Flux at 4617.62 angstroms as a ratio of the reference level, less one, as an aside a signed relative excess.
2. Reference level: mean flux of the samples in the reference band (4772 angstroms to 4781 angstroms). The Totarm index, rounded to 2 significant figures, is 0.23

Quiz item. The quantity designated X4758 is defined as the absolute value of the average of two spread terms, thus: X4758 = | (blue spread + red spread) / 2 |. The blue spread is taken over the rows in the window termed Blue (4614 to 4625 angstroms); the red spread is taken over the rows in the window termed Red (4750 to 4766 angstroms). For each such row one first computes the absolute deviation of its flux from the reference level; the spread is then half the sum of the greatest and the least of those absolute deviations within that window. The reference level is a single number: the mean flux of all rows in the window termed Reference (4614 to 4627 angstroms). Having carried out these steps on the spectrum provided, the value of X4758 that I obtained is 1.45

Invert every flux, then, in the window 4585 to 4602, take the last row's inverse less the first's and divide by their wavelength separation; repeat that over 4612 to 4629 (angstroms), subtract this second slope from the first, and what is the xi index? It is 0.0012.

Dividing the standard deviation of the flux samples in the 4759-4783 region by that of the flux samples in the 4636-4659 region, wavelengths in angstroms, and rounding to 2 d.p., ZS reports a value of 0.50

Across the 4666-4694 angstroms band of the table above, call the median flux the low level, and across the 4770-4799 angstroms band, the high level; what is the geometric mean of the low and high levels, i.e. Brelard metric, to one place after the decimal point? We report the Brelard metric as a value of 11.2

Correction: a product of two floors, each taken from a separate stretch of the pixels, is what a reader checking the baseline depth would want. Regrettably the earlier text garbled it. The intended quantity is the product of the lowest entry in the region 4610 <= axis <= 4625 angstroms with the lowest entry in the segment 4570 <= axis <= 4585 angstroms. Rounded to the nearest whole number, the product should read 97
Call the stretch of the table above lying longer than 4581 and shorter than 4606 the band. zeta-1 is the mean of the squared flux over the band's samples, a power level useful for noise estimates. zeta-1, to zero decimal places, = 125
